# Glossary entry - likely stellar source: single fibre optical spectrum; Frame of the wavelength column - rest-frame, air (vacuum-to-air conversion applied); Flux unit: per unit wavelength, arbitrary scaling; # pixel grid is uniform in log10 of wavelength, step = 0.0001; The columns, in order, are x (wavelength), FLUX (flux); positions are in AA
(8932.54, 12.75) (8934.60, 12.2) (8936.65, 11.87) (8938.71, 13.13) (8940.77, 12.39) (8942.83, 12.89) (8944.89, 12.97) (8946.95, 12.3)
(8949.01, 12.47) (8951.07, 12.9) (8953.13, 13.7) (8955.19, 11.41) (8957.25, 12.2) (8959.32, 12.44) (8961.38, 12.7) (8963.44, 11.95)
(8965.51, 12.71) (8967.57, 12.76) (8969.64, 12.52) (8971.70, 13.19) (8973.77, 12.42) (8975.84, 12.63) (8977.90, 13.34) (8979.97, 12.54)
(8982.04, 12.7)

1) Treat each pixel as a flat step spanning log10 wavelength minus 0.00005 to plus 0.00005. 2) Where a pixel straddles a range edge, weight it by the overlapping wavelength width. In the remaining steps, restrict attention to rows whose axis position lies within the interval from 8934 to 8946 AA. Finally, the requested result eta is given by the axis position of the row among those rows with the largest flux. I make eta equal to 8938.71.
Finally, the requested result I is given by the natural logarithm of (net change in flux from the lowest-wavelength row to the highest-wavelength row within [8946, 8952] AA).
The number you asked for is -0.5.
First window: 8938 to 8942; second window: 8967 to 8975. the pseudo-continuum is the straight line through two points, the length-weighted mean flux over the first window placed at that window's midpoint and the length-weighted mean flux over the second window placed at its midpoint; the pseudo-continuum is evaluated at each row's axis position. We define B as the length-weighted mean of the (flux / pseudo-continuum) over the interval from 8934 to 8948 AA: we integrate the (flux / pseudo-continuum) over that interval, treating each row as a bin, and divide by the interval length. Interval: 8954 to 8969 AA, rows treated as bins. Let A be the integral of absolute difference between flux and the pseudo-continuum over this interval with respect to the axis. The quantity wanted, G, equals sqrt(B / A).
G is 0.40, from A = 6.3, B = 0.99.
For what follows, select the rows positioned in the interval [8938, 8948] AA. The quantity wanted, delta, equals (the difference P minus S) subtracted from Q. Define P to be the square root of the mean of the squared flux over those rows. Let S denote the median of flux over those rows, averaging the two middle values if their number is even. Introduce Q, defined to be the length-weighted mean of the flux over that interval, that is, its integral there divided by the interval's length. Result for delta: 12.9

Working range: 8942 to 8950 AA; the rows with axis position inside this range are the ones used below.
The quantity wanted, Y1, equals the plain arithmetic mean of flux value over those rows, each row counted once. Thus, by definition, 12.66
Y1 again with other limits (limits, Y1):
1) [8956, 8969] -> 12.46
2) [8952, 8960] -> 12.44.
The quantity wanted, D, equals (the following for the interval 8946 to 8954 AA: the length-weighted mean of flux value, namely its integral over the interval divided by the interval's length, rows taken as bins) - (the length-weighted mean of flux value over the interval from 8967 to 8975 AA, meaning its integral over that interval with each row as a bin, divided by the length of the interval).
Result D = 0.1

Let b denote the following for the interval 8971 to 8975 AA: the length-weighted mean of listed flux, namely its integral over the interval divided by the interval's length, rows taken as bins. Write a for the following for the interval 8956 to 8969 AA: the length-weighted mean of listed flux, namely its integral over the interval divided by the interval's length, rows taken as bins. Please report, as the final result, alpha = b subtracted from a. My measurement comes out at -0.30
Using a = 12.4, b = 12.7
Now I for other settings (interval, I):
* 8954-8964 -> -0.6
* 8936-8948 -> -0.8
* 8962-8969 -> -0.2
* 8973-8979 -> -0.1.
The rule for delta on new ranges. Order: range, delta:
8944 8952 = 12.7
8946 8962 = 12.4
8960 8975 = 12.7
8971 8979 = 12.9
